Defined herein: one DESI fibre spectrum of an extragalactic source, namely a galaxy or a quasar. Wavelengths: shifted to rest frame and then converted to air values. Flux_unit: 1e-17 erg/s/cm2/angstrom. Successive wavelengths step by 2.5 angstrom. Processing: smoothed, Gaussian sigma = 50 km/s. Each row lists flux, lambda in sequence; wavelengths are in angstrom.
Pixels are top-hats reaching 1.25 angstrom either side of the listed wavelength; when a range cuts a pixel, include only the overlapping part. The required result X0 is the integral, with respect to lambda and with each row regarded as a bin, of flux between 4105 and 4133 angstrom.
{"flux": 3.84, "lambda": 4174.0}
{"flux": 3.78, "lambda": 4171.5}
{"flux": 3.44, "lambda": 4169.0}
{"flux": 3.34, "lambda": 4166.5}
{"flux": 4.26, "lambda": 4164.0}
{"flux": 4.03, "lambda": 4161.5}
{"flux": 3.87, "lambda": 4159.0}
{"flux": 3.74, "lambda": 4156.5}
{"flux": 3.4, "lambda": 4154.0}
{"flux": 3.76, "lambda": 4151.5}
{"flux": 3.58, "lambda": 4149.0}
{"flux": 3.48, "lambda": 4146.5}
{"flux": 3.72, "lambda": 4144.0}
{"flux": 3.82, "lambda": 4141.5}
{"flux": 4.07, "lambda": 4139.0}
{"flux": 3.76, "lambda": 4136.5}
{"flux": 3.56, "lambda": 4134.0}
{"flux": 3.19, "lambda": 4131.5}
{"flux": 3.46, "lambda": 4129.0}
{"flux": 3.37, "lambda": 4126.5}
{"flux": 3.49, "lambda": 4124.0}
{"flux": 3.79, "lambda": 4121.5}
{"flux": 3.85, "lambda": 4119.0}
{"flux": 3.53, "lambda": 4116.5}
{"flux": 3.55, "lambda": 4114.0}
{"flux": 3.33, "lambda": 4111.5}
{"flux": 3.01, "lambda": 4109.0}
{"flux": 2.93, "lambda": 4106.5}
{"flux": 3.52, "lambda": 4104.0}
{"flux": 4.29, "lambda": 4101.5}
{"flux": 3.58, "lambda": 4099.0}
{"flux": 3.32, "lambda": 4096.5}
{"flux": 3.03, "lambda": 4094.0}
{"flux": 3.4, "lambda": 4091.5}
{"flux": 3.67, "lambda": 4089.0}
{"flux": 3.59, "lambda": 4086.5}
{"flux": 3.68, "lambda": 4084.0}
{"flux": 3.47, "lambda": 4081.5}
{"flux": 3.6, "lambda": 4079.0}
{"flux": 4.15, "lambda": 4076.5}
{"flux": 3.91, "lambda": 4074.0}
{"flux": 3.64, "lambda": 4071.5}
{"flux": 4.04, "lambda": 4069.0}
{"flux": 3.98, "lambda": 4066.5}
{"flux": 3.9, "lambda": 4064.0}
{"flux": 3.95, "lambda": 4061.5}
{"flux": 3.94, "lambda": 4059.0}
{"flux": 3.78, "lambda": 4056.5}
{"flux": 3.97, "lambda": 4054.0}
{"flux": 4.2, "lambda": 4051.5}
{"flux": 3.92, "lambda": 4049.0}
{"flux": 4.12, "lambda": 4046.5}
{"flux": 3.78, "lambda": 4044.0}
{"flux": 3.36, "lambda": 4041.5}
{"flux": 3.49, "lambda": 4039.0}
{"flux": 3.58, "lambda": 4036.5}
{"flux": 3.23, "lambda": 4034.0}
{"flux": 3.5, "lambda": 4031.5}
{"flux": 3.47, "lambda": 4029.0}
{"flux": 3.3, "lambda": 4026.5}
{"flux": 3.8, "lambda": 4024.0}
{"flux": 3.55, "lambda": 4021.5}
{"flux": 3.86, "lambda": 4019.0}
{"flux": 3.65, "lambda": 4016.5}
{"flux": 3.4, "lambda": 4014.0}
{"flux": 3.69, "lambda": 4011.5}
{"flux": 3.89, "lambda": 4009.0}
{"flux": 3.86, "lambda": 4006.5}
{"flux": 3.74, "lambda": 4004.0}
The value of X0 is 96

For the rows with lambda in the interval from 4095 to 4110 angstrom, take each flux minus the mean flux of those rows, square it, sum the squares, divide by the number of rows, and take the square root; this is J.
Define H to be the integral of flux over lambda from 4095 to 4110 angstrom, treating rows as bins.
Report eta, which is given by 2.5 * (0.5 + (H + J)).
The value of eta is 131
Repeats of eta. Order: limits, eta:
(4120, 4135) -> 132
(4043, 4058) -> 150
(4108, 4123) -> 134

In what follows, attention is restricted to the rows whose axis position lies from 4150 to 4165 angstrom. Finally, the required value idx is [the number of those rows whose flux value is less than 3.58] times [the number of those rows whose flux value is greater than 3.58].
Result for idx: 5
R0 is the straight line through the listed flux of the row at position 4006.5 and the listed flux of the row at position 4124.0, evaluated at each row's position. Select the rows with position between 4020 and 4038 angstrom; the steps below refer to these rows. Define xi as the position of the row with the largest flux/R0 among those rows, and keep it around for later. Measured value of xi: 4024.0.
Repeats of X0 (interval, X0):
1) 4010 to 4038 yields 99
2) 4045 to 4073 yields 111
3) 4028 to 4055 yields 100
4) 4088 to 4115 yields 92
